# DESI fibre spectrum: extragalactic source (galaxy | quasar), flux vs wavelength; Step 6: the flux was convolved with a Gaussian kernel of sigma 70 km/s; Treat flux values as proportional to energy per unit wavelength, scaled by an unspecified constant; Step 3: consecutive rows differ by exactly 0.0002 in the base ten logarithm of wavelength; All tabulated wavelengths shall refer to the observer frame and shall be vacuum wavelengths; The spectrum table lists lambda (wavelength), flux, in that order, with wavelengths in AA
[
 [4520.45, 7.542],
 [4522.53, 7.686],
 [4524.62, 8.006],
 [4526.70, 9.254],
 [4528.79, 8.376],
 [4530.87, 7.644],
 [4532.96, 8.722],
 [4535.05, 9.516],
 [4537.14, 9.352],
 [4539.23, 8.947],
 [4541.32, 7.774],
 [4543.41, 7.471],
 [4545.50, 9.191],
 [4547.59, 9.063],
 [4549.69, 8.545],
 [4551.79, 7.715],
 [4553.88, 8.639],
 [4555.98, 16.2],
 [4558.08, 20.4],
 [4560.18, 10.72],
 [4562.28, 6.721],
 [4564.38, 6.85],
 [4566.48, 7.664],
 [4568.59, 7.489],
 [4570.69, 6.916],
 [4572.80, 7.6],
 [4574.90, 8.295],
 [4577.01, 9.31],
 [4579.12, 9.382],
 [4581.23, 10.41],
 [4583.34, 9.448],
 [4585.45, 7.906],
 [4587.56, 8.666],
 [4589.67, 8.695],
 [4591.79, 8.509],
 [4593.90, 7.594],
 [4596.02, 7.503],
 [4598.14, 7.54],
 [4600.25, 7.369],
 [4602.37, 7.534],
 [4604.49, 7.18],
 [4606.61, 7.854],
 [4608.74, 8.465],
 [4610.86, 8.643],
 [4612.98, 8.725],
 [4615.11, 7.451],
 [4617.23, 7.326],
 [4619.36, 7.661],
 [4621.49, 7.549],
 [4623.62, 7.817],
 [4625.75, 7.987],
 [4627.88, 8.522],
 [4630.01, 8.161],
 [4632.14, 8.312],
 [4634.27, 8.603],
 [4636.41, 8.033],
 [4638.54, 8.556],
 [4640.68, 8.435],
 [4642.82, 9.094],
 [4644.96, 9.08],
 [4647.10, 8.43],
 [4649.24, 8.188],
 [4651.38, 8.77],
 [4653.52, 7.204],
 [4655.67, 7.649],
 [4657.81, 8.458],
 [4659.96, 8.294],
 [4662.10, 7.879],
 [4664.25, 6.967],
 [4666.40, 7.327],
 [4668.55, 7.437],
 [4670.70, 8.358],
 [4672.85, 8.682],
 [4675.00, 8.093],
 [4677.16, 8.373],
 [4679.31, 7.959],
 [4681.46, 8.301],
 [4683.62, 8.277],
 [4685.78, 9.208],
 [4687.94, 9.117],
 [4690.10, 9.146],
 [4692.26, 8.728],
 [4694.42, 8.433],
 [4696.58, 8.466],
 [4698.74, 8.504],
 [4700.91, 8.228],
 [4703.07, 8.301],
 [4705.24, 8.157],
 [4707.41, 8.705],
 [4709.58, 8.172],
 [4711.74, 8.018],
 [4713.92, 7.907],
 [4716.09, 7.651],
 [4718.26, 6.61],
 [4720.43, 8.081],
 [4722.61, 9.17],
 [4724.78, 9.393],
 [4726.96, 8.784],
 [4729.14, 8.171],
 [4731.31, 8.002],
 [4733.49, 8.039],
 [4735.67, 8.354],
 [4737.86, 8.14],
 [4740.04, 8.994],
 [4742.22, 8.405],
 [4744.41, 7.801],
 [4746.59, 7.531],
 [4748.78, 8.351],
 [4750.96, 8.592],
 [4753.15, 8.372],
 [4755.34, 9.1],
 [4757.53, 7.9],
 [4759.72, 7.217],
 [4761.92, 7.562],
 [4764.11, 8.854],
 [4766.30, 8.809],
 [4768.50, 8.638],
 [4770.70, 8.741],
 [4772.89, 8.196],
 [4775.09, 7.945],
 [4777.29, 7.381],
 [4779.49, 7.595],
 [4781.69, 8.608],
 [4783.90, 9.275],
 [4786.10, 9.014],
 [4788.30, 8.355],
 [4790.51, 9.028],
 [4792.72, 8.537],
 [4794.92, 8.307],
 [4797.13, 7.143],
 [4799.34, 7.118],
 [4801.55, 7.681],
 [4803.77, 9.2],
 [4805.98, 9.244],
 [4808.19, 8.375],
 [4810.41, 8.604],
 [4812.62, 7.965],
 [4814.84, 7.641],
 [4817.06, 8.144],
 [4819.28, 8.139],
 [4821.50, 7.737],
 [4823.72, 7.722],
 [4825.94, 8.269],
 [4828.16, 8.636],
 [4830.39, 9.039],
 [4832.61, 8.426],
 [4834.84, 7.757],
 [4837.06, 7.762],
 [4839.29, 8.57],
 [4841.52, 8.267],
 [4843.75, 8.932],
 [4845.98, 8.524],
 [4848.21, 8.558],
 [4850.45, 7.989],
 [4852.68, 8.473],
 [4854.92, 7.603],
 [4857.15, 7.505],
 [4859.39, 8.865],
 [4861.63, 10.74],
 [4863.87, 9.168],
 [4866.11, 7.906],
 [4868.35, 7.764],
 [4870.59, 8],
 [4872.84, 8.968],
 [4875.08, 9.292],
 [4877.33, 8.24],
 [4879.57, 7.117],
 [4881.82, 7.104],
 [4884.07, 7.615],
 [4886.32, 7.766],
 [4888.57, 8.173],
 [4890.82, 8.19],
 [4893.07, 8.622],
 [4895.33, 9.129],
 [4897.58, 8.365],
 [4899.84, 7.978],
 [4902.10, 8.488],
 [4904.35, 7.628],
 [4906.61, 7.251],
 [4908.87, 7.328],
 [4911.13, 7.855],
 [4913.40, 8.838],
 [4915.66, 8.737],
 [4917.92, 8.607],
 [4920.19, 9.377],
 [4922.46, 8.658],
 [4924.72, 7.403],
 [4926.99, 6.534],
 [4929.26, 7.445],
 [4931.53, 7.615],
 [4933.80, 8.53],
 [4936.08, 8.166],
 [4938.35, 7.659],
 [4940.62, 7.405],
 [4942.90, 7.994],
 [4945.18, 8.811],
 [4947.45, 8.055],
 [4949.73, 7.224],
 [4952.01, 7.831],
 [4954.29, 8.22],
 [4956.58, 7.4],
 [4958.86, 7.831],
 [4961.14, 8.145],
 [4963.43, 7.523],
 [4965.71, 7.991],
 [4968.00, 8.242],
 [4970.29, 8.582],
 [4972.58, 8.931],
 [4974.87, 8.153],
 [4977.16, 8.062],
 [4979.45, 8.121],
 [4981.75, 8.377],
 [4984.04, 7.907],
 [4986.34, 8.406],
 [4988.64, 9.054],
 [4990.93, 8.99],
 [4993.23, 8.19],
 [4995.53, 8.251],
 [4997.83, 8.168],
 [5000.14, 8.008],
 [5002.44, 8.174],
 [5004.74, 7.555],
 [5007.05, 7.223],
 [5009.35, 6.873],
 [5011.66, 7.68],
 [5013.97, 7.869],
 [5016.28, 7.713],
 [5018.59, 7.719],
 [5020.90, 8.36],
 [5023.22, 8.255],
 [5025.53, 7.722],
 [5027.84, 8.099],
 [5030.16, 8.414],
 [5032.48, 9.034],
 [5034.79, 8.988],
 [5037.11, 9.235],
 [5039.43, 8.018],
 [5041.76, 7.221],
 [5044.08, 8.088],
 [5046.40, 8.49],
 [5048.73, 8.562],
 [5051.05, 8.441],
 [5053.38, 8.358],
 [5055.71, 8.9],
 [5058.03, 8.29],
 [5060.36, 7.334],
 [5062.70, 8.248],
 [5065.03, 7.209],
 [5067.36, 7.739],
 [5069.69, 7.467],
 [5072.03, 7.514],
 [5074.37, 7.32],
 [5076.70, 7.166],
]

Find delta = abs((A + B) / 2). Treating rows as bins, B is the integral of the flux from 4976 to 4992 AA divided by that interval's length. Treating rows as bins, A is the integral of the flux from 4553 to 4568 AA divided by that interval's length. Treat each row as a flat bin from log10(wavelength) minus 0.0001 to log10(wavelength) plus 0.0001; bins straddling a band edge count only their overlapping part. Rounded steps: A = 10.9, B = 8.4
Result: 9.68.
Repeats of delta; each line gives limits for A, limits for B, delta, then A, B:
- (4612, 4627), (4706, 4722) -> 7.85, 7.8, 7.9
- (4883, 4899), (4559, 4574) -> 8.04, 8.3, 7.8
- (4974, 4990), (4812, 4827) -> 8.13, 8.3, 7.9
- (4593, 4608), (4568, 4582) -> 8.00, 7.5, 8.5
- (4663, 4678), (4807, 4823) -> 7.98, 7.9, 8.1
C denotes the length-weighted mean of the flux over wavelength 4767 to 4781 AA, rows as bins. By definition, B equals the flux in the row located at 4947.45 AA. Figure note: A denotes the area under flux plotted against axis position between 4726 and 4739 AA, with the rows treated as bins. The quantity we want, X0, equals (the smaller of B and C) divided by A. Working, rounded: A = 107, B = 8.055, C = 8.12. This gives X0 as 0.0751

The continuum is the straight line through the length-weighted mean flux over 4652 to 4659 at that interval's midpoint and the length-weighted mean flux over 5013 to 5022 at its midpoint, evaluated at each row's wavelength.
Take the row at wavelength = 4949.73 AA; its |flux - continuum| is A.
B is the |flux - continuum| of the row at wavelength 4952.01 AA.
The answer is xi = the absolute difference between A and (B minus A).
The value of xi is 1.3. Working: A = 0.68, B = 0.1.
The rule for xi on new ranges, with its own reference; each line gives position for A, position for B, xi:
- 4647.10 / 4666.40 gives 0.7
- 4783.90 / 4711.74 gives 2.7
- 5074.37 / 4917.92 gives 0.5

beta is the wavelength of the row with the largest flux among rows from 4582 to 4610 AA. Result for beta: 4583.34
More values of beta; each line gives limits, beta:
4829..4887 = 4861.63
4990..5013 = 4990.93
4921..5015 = 4988.64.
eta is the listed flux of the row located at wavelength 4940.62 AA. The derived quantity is 7.405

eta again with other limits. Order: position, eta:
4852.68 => 8.473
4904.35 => 7.628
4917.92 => 8.607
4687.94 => 9.117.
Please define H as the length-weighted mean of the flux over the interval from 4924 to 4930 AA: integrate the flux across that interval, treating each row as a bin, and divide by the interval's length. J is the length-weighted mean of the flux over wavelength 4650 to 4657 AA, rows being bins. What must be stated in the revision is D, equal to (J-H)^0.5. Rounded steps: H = 7.08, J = 7.91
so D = 0.9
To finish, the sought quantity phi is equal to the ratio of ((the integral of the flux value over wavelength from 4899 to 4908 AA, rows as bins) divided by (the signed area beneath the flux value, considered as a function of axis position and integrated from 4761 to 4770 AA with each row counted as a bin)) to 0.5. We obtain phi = 1.8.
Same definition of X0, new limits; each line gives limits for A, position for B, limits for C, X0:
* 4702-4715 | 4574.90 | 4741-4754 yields 0.0767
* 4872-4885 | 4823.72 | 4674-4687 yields 0.0738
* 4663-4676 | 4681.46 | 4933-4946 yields 0.0794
